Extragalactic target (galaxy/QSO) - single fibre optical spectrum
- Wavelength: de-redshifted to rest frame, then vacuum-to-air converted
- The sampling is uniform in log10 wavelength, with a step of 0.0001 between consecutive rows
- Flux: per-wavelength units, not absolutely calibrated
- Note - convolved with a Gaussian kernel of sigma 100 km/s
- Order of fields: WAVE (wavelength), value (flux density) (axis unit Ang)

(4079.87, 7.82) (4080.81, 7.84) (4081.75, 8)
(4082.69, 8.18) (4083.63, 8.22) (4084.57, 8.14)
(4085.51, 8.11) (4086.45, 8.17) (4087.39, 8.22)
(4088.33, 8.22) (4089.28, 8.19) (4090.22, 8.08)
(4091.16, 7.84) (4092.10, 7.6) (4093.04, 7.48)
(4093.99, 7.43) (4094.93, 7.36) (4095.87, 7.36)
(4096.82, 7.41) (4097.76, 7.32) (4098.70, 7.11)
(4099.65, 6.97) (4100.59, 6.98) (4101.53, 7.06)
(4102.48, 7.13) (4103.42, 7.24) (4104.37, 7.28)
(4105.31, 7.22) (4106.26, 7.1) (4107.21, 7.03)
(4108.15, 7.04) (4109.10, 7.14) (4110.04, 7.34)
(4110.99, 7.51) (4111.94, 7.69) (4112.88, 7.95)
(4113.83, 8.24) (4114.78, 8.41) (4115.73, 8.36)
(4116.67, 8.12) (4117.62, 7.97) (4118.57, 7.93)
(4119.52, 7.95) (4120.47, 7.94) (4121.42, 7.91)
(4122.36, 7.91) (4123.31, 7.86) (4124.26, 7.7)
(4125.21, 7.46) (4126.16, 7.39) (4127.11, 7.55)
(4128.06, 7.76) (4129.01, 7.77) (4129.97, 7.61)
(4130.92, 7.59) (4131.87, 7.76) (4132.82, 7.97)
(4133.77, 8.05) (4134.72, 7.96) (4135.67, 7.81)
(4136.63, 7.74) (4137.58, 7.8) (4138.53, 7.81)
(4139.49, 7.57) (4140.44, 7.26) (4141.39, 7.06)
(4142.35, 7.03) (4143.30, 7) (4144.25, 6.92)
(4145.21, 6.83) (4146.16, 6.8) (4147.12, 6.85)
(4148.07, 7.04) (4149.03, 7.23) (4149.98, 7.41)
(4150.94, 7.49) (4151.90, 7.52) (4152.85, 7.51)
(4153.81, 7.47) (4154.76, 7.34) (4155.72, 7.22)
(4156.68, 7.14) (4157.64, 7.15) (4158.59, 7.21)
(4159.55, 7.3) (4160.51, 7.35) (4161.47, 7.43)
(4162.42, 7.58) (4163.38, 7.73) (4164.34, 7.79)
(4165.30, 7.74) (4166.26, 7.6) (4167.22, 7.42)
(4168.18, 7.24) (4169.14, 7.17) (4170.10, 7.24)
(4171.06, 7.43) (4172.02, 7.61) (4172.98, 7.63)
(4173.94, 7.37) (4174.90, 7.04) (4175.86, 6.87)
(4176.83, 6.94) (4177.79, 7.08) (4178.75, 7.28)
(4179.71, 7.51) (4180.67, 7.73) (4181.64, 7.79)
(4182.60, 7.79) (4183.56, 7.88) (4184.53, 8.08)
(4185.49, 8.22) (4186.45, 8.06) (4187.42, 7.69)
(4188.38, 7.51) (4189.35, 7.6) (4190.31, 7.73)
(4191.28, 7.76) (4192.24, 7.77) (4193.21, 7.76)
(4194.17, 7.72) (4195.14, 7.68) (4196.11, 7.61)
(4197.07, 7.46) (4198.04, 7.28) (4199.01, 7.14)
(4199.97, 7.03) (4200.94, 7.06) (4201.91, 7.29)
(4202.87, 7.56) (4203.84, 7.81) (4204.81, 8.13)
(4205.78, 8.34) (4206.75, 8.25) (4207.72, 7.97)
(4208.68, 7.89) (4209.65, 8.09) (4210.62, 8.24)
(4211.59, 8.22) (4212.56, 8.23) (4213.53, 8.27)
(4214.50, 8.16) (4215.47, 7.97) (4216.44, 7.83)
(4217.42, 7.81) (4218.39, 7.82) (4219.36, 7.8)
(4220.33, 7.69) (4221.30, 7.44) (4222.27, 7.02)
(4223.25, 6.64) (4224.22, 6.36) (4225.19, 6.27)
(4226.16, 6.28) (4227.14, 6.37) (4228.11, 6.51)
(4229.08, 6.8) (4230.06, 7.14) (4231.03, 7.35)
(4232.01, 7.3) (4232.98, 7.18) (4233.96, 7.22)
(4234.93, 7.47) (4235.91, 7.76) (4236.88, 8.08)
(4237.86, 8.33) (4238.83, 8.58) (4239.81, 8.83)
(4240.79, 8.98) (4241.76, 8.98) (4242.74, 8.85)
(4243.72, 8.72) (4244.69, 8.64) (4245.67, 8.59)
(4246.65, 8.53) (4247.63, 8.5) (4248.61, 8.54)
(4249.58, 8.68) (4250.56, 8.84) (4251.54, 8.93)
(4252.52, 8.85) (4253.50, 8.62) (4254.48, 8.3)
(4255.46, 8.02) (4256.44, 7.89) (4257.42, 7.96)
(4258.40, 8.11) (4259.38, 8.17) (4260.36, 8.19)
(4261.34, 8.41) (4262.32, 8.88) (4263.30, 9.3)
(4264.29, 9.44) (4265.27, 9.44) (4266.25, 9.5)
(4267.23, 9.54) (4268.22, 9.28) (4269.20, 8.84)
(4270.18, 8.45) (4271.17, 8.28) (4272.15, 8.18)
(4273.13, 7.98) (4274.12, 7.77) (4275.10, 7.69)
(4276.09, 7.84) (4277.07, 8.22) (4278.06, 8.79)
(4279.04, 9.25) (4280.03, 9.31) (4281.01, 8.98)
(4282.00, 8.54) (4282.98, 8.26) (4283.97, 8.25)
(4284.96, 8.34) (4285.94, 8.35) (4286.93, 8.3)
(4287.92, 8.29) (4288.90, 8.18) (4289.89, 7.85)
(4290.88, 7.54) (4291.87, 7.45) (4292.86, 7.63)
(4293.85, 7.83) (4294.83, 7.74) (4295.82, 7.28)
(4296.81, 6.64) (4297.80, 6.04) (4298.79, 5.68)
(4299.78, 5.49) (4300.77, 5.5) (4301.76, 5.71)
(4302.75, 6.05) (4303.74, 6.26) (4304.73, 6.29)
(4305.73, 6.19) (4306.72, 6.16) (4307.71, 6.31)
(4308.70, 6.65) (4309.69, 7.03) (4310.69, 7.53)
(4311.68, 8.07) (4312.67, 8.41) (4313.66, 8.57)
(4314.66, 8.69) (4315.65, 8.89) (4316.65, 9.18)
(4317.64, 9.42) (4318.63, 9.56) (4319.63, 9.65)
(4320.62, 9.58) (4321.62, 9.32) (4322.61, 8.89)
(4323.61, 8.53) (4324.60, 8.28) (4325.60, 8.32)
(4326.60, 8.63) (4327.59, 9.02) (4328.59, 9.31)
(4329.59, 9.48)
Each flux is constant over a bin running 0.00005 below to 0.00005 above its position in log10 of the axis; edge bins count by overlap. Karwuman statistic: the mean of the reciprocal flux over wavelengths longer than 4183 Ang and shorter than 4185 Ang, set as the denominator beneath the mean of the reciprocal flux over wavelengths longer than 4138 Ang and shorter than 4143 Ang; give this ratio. 1.09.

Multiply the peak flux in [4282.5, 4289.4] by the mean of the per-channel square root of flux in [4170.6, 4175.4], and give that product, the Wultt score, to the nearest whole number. 23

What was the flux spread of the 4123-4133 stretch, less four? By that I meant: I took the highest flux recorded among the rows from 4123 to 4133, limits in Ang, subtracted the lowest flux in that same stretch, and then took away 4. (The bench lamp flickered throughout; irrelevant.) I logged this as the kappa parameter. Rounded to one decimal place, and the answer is -3.4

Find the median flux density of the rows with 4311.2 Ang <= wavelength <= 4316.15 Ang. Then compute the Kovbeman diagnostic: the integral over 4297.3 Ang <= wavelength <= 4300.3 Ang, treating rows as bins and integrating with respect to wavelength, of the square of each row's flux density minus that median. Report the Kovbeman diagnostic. 24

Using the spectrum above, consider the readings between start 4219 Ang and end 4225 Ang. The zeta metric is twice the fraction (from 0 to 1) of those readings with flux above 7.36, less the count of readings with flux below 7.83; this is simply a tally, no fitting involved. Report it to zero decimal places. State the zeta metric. -5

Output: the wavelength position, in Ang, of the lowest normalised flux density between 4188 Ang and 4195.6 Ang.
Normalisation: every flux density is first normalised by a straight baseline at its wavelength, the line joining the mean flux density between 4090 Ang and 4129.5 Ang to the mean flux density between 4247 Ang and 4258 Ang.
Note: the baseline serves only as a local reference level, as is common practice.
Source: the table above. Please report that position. 4188.38 Ang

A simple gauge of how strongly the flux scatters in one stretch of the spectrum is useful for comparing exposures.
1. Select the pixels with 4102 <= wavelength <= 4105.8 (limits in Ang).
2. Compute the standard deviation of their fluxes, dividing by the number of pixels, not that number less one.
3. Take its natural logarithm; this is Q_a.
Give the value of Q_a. -2.9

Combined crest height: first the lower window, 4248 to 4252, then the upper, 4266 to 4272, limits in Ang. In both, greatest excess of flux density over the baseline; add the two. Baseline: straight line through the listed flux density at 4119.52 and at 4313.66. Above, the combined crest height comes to 1.7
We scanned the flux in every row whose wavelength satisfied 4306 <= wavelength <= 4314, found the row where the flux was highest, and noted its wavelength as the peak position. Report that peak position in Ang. 4313.66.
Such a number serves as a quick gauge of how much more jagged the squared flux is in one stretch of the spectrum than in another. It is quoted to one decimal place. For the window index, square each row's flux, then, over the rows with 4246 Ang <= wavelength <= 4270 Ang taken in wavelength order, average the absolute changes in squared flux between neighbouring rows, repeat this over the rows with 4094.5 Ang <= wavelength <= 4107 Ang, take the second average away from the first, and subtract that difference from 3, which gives 1.3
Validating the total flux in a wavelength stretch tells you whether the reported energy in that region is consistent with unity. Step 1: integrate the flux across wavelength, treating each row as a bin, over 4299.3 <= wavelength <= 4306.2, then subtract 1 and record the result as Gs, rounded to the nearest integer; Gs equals 40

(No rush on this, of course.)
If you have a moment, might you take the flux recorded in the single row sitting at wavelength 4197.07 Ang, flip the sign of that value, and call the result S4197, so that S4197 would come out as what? -7.46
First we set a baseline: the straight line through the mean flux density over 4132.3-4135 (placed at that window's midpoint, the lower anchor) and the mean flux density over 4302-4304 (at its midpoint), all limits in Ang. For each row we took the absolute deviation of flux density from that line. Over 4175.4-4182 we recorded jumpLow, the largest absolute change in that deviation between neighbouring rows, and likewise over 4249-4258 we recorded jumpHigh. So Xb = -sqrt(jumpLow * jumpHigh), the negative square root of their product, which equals -0.27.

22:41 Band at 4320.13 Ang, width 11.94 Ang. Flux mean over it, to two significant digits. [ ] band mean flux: 9.0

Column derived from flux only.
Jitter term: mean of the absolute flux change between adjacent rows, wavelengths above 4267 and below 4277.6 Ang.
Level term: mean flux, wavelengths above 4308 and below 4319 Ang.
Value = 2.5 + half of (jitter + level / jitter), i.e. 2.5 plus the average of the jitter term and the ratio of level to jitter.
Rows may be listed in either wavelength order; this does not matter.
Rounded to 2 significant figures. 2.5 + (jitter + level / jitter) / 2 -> 20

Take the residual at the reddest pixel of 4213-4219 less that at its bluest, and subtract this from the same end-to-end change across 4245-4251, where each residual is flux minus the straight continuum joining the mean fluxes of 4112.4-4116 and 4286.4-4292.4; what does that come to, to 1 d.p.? 0.7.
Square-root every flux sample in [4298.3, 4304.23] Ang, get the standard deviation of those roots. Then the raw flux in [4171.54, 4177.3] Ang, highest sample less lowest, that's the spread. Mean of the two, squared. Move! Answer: 0.17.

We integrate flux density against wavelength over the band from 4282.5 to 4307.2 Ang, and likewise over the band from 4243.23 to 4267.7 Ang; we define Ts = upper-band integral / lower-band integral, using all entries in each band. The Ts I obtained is 0.83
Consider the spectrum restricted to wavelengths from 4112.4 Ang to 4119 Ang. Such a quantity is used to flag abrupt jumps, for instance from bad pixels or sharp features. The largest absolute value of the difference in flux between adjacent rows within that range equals 0.29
